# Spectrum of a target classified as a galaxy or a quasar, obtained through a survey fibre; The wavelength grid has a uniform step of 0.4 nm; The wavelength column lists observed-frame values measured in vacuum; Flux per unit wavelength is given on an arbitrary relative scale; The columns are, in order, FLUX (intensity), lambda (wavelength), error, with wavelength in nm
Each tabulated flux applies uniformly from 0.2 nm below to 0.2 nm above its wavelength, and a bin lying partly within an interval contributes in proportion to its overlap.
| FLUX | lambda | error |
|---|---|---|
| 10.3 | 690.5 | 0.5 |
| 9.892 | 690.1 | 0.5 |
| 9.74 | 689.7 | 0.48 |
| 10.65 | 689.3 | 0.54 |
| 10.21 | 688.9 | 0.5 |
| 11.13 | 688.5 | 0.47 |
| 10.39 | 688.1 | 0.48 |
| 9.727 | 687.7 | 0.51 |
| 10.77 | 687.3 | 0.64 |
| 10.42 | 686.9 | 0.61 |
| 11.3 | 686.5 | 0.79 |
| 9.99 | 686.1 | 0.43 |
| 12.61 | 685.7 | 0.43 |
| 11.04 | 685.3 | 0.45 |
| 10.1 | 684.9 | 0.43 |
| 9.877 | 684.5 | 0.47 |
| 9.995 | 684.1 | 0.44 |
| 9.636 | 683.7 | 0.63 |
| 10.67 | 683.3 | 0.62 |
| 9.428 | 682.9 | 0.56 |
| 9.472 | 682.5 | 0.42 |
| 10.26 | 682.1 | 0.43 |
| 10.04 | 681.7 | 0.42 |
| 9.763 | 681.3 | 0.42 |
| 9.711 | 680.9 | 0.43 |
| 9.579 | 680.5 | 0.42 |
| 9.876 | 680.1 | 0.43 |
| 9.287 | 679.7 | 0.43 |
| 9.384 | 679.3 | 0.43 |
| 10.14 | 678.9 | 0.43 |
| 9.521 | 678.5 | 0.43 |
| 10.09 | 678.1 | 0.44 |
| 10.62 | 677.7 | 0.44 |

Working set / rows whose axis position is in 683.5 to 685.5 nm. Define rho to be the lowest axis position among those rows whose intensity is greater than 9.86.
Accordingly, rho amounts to 684.1 nm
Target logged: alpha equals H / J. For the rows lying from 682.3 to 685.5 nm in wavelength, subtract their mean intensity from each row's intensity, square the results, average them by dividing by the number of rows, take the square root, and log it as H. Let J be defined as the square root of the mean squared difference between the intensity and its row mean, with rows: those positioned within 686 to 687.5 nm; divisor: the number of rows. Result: 1.1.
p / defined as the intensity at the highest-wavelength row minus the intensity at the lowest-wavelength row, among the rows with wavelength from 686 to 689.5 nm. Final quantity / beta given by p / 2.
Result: 0.33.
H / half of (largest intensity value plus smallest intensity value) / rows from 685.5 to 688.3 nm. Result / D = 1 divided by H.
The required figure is 0.090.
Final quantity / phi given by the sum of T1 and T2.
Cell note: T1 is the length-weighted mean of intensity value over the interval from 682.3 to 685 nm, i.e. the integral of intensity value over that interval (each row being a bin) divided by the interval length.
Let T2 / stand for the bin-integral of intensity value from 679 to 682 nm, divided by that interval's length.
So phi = 19.6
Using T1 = 9.87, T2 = 9.7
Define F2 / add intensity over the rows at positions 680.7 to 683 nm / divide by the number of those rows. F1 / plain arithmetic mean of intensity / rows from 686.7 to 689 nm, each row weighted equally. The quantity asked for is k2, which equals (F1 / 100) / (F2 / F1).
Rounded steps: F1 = 10.4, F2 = 9.8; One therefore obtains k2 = 0.111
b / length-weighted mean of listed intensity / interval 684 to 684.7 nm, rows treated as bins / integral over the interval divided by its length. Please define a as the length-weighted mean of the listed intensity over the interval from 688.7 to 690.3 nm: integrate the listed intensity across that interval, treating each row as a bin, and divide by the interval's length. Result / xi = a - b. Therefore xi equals 0.2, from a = 10.1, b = 9.9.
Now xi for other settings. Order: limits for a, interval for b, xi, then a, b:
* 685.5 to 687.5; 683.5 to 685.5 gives 0.9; 11.0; 10.1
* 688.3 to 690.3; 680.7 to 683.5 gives 0.4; 10.3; 9.9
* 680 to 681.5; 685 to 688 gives -1.1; 9.7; 10.8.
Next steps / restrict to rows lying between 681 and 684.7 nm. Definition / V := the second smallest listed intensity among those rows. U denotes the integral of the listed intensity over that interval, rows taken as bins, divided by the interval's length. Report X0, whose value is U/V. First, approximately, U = 9.9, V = 9.472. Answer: 1.05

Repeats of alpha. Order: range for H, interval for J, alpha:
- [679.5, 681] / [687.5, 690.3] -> 0.4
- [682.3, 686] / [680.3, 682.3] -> 3.9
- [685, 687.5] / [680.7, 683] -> 2.8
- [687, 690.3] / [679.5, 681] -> 2.2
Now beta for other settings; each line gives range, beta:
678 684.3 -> -0.05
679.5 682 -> 0.38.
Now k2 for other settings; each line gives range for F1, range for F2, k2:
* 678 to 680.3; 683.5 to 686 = 0.090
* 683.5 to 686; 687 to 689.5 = 0.106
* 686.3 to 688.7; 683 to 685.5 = 0.110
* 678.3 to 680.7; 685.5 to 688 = 0.086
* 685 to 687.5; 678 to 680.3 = 0.125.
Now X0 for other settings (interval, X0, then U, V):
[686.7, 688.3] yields 0.99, 10.3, 10.39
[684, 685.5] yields 1.03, 10.3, 9.995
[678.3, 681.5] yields 1.03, 9.7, 9.384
